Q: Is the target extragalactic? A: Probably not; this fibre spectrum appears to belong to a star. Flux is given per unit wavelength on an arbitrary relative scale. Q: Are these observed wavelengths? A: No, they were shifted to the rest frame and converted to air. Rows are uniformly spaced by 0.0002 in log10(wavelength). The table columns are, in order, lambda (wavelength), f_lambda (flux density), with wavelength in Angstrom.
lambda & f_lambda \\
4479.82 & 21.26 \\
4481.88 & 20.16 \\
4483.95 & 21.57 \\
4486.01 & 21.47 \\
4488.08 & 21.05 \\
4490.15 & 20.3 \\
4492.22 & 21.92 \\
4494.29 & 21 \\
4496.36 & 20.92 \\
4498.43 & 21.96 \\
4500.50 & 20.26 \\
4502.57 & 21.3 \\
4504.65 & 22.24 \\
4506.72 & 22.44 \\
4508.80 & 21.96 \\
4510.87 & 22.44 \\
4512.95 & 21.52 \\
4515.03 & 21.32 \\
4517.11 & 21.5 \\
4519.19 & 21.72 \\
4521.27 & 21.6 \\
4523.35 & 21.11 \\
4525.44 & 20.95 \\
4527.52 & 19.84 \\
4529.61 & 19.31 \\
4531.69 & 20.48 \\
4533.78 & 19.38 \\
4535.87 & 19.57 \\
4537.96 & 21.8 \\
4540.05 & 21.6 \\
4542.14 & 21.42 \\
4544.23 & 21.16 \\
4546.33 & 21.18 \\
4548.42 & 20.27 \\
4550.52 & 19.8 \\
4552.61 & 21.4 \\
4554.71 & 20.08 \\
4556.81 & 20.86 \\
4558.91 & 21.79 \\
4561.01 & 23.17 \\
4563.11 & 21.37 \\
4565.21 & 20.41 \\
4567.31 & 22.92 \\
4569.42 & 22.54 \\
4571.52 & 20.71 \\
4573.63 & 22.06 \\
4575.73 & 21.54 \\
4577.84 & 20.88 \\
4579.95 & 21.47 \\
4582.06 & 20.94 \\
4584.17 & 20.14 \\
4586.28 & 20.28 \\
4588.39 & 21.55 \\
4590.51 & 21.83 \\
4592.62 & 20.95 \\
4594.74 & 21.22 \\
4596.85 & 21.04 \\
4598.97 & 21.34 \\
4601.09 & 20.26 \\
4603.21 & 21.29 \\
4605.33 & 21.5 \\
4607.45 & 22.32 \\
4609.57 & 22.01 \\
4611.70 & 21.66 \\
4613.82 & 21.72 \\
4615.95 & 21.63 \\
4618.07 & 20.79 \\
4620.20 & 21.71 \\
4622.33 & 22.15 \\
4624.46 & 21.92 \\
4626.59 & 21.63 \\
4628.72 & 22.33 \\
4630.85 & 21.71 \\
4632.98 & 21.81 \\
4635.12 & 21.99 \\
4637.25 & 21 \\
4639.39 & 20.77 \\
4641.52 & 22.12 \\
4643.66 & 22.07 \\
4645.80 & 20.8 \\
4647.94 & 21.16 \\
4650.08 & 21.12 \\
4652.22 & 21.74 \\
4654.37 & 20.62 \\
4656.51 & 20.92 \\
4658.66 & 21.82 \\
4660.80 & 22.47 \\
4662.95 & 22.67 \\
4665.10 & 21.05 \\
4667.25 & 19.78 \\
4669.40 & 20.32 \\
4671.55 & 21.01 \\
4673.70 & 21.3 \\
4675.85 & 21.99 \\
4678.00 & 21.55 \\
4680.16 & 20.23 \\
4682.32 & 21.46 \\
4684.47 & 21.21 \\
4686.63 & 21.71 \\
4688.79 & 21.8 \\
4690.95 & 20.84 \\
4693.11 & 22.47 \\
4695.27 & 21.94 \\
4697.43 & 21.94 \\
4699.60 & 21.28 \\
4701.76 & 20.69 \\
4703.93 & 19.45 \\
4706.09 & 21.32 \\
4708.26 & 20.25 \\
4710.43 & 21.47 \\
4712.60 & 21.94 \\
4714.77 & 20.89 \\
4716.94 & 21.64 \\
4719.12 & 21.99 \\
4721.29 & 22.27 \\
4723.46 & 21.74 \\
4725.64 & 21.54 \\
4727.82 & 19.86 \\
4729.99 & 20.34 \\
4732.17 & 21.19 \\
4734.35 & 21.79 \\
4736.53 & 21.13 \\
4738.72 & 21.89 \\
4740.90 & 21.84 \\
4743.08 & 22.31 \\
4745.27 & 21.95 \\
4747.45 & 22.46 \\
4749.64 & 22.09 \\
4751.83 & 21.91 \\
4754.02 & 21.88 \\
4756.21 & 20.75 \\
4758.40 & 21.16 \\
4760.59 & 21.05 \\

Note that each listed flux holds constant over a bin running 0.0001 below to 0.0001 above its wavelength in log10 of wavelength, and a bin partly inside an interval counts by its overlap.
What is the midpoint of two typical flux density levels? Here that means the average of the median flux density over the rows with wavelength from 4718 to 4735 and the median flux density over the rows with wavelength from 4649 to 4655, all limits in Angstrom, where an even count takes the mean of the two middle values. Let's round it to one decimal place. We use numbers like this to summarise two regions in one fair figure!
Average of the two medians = 21.4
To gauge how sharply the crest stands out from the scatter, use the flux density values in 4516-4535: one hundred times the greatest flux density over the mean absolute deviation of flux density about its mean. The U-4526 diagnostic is 2709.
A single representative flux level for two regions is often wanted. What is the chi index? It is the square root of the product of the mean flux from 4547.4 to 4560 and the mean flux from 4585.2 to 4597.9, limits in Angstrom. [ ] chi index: 20.92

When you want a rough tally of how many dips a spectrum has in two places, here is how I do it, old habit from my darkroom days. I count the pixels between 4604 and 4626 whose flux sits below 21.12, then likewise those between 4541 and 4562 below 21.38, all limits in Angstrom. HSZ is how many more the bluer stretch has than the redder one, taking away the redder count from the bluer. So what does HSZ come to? 5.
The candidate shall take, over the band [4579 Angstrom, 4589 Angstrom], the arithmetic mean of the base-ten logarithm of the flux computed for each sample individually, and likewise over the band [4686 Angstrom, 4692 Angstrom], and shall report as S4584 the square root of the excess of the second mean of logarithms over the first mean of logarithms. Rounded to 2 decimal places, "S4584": 0.11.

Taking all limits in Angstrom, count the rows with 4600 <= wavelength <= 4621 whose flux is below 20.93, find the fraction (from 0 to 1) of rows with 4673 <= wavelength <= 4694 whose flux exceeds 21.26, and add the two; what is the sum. 2.7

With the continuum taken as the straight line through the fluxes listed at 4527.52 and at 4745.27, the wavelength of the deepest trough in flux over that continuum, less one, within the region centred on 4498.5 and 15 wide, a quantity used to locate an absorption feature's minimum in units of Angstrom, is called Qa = 4500.50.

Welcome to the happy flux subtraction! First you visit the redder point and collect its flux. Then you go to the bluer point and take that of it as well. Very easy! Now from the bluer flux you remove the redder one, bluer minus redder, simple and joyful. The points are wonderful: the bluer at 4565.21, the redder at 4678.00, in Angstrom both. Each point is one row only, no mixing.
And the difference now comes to -1.1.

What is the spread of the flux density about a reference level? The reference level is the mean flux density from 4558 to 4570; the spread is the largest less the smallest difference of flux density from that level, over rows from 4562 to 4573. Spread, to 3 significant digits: 2.51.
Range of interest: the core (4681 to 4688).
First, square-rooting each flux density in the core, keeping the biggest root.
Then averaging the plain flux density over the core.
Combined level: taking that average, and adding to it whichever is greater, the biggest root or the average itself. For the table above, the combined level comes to 42.9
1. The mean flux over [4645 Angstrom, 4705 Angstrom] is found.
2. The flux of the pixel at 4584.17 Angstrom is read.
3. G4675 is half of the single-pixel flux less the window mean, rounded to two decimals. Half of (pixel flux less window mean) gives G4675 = -0.56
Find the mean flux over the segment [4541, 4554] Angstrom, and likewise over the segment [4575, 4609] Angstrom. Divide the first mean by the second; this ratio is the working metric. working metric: 0.99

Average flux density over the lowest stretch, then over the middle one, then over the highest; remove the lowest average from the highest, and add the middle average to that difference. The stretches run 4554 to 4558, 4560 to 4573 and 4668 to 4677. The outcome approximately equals 22.5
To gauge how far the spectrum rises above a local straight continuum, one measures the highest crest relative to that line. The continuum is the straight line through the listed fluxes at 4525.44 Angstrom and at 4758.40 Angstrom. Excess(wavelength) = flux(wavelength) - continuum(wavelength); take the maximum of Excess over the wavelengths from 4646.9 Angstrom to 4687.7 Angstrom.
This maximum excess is 1.60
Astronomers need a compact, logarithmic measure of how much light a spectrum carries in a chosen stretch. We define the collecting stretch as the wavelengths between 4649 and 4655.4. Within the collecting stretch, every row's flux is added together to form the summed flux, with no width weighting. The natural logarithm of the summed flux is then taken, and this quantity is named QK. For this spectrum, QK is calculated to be 4.15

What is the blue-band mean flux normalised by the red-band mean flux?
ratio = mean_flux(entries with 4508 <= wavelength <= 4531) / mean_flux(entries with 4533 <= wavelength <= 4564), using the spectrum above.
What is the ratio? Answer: 1.01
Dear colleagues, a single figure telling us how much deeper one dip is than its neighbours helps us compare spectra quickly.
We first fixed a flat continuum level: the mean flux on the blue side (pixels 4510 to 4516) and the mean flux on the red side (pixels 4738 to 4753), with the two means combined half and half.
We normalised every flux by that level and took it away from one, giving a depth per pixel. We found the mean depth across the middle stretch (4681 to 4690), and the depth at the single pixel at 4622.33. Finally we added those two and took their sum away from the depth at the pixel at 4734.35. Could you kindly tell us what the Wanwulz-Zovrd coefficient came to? 0.00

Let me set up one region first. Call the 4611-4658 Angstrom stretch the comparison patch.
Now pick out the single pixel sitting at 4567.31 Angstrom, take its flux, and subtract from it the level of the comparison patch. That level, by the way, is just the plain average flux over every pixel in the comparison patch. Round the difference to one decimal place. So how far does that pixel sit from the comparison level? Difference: 1.4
